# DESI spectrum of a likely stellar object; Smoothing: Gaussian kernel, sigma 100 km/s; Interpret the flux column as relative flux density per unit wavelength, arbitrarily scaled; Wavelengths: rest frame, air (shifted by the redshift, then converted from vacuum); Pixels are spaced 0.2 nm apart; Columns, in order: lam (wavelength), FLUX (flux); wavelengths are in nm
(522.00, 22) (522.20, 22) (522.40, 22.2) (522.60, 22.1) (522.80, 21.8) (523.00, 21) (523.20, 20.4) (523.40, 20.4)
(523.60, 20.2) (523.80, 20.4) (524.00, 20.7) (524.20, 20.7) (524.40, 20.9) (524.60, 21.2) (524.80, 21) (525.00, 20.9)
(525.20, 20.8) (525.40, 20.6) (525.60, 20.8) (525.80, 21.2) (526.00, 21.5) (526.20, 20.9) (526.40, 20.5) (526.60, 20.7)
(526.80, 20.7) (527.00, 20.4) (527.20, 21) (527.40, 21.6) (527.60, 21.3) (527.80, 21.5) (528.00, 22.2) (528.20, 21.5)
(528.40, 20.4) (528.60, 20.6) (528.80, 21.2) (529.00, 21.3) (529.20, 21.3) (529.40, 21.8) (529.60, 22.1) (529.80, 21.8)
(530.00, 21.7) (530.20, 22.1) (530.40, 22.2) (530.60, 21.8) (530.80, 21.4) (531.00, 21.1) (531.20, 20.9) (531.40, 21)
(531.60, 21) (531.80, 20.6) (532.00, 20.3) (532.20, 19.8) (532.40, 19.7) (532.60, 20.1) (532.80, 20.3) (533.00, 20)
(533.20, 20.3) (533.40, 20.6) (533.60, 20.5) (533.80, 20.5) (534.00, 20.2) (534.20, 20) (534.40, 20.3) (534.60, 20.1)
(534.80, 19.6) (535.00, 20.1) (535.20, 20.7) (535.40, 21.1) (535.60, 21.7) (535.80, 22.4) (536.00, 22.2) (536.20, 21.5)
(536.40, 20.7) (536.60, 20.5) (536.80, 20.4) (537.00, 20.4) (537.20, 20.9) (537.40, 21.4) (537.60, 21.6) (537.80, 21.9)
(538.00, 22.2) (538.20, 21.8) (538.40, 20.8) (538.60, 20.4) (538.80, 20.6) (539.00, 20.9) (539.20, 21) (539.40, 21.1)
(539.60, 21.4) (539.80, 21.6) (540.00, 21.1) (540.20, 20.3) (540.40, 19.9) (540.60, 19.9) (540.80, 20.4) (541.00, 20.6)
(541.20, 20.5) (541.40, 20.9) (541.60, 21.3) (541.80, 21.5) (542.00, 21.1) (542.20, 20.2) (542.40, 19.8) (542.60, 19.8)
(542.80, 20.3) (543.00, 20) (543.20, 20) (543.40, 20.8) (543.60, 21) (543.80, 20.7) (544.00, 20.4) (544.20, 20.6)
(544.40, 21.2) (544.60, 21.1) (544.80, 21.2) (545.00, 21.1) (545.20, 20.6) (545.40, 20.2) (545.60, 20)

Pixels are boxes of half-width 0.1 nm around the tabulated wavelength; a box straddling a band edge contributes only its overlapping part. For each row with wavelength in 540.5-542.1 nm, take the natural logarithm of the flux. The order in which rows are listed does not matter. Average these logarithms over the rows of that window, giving 3.03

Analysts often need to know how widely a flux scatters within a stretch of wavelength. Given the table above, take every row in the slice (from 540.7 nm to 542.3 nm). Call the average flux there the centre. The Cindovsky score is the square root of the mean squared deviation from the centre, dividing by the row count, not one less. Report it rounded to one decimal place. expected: 0.4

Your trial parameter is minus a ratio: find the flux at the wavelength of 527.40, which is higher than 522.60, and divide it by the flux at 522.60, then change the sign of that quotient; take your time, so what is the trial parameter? -0.98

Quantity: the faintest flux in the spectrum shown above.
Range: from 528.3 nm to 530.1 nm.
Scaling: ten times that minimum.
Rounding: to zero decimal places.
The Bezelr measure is 204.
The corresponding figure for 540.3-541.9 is 199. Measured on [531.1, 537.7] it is 196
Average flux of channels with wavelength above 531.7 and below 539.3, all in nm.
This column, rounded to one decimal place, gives 20.7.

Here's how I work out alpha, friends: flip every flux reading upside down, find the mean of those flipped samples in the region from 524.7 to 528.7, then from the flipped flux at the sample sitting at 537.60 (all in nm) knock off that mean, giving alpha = -0.0013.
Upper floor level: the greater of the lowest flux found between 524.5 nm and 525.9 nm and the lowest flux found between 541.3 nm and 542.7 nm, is 20.6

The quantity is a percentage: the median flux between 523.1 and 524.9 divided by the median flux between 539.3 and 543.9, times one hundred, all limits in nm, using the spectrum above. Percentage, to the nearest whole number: 100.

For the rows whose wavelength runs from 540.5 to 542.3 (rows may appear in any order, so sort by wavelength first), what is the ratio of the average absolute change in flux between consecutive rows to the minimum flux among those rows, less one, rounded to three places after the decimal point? -0.981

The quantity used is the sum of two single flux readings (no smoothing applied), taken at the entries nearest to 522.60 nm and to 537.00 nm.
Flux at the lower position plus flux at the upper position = 42.5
